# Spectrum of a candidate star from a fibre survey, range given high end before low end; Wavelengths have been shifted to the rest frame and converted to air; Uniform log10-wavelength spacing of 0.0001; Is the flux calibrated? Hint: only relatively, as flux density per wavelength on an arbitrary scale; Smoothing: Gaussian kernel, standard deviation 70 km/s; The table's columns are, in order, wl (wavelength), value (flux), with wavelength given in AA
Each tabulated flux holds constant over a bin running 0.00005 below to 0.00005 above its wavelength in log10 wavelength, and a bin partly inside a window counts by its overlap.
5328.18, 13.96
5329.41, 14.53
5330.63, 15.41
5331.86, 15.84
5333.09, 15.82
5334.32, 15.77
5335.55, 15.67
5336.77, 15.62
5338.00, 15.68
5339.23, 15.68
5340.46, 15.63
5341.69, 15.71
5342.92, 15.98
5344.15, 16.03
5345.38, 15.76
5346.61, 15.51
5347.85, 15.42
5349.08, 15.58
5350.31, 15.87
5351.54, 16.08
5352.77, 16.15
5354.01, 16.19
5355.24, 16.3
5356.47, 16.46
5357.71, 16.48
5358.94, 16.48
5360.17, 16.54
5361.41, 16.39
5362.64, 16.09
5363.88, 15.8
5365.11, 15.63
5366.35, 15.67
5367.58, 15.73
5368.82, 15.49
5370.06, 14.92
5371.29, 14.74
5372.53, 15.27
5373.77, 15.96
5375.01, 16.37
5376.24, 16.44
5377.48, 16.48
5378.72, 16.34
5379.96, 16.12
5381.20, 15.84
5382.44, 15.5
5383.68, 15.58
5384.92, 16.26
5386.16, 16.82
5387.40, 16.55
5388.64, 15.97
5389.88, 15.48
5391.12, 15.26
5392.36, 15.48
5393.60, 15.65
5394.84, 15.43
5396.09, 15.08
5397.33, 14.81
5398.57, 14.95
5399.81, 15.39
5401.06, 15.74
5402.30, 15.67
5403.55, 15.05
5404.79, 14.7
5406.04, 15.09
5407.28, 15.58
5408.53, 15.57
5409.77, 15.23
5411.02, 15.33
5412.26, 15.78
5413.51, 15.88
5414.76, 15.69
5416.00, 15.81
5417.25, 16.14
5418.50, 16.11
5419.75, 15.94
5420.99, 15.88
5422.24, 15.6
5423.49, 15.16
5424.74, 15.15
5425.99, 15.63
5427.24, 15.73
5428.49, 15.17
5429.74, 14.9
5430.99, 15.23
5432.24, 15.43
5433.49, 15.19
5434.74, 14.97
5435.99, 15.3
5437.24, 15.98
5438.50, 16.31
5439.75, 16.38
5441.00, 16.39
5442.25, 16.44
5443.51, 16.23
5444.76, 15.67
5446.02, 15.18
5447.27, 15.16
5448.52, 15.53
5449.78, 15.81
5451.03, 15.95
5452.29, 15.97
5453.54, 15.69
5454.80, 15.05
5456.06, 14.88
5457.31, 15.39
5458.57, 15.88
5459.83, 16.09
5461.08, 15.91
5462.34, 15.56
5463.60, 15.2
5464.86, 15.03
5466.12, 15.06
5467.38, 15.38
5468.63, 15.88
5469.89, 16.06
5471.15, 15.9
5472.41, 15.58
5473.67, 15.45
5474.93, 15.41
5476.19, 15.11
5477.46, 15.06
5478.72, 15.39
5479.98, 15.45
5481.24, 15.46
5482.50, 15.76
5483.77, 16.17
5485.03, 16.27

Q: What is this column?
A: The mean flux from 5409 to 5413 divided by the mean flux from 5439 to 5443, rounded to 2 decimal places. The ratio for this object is 0.94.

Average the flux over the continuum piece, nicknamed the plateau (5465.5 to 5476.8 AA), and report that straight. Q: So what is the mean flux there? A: 15.5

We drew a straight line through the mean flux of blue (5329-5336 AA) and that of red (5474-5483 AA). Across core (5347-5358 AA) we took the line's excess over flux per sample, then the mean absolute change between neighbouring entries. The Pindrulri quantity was 0.134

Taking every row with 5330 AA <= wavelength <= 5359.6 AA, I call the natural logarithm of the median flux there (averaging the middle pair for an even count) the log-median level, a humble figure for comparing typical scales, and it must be 2.760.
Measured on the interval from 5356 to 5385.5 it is 2.774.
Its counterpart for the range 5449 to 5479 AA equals 2.741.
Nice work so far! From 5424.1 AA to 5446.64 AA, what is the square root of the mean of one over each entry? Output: 0.2531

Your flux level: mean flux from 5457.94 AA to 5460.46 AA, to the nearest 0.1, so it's 16.0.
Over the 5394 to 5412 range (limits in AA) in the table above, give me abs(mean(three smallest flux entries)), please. 14.8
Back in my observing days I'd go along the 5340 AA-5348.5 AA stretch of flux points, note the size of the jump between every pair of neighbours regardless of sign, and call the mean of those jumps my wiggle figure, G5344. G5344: 0.17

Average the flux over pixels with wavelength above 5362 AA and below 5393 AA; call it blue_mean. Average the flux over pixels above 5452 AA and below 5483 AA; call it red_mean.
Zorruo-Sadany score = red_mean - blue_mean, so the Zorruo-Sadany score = -0.33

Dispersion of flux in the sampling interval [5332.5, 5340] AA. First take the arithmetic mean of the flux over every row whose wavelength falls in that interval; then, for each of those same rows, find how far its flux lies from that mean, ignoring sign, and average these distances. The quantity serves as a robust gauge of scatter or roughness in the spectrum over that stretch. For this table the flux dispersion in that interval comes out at 0.06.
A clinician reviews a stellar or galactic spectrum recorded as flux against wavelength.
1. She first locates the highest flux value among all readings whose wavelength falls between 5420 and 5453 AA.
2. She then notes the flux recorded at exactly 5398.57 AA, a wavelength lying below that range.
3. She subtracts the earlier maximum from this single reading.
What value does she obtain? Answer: -1.49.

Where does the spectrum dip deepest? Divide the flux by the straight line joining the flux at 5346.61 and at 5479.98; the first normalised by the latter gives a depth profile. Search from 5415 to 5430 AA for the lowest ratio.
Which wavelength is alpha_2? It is 5429.74 AA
